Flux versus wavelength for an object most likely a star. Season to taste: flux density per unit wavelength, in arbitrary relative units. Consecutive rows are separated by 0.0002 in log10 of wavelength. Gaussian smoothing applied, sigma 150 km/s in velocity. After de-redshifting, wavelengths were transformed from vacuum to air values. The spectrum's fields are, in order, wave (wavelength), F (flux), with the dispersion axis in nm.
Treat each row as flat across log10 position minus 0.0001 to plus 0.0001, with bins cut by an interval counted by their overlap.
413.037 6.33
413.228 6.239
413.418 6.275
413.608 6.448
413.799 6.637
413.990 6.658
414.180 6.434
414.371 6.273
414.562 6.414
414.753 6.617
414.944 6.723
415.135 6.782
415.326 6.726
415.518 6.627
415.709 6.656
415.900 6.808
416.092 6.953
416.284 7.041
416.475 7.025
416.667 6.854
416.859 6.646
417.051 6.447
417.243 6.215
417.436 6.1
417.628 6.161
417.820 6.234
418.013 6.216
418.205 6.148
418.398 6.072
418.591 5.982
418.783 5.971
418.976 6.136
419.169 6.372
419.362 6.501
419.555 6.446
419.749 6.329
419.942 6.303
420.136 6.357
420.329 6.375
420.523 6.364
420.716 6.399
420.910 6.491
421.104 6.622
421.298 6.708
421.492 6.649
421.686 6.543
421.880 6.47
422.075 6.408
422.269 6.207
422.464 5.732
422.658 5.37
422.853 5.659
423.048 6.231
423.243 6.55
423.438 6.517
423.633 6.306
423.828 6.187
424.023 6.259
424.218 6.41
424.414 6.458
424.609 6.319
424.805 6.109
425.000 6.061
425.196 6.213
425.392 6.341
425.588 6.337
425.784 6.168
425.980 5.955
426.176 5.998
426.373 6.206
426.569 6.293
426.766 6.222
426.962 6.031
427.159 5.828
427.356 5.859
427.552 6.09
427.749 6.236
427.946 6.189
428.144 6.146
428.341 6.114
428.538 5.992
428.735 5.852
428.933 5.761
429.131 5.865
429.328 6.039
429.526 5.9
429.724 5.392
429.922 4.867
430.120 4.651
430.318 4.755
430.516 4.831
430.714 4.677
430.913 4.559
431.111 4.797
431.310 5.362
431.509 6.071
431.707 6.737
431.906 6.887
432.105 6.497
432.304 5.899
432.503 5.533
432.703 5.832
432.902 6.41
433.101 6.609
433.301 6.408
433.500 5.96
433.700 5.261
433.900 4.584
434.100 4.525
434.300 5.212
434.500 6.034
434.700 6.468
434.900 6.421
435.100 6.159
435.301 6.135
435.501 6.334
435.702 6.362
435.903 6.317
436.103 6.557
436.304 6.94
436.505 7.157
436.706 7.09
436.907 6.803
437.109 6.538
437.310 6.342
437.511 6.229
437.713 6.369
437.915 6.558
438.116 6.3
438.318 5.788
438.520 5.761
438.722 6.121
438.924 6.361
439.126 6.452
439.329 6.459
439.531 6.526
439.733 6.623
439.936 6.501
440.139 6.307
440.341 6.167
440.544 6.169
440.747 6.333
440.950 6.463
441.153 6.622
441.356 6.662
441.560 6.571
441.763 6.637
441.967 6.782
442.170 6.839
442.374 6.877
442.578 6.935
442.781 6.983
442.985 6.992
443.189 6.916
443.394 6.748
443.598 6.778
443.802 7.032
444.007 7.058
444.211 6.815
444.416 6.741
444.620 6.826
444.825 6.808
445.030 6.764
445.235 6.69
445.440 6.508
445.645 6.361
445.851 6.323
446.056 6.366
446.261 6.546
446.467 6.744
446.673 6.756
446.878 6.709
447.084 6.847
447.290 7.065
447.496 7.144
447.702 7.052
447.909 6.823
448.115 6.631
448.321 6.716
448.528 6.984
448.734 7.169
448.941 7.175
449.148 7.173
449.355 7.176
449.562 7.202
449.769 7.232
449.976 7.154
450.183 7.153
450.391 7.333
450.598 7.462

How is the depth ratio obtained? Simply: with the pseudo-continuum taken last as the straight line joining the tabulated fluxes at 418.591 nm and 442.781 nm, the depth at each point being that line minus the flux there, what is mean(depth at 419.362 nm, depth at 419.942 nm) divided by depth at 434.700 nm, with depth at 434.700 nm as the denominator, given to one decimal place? -2.1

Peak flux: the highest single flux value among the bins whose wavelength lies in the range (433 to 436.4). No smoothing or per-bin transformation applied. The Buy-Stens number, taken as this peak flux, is 6.94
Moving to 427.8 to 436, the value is 6.887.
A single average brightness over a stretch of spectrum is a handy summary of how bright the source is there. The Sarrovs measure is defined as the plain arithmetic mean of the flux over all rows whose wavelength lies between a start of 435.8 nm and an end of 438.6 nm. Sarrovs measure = 6.5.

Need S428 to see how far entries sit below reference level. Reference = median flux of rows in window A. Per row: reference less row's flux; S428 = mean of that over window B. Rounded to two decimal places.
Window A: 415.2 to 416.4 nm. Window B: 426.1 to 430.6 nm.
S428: 0.98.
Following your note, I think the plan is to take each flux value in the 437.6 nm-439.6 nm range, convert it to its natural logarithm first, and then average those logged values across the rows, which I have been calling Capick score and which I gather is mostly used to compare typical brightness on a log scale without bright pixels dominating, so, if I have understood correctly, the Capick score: 1.83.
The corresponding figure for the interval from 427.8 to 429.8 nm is 1.78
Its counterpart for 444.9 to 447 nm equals 1.88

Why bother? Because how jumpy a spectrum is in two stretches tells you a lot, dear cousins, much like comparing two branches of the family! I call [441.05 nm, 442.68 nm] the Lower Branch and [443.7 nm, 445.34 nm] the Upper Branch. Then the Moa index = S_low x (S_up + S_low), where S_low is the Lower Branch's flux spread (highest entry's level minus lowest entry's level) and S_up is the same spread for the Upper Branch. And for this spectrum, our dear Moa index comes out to 0.3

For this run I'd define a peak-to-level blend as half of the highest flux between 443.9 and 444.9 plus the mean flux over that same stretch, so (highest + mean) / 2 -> 6.95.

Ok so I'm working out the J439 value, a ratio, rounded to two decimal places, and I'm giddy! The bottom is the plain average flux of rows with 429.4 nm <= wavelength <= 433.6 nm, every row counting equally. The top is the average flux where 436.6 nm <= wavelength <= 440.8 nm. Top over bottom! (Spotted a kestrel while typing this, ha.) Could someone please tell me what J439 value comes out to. 1.13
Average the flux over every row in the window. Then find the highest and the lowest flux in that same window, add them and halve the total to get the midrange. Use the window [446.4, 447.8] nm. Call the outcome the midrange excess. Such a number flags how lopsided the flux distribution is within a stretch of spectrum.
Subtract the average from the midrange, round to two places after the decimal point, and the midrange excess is 0.02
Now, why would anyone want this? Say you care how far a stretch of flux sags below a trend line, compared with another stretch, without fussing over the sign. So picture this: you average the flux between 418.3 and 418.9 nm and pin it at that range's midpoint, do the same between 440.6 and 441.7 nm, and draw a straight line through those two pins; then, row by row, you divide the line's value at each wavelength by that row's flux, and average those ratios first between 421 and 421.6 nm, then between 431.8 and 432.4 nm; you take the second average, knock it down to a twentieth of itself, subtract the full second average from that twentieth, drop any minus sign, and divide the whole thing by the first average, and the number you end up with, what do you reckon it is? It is 1.03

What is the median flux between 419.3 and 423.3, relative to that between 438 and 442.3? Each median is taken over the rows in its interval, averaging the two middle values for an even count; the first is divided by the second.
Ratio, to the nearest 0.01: 0.99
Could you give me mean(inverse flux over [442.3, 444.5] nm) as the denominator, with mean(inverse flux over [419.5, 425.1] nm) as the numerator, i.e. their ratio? 1.10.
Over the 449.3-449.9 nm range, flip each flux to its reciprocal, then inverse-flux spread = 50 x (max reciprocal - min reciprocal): 0.1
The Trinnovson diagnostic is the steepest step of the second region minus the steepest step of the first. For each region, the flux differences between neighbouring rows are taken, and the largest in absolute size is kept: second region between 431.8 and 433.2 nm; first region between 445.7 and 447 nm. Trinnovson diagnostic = 0.40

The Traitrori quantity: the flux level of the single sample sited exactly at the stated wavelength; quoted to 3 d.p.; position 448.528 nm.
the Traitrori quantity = 6.984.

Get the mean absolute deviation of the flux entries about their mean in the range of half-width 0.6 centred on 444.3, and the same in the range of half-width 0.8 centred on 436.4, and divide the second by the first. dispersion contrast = 2.5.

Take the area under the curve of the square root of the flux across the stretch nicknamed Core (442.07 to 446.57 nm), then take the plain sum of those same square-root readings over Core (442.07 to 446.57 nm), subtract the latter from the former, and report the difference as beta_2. -45.5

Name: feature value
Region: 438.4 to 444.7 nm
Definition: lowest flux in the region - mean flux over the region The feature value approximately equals -0.85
